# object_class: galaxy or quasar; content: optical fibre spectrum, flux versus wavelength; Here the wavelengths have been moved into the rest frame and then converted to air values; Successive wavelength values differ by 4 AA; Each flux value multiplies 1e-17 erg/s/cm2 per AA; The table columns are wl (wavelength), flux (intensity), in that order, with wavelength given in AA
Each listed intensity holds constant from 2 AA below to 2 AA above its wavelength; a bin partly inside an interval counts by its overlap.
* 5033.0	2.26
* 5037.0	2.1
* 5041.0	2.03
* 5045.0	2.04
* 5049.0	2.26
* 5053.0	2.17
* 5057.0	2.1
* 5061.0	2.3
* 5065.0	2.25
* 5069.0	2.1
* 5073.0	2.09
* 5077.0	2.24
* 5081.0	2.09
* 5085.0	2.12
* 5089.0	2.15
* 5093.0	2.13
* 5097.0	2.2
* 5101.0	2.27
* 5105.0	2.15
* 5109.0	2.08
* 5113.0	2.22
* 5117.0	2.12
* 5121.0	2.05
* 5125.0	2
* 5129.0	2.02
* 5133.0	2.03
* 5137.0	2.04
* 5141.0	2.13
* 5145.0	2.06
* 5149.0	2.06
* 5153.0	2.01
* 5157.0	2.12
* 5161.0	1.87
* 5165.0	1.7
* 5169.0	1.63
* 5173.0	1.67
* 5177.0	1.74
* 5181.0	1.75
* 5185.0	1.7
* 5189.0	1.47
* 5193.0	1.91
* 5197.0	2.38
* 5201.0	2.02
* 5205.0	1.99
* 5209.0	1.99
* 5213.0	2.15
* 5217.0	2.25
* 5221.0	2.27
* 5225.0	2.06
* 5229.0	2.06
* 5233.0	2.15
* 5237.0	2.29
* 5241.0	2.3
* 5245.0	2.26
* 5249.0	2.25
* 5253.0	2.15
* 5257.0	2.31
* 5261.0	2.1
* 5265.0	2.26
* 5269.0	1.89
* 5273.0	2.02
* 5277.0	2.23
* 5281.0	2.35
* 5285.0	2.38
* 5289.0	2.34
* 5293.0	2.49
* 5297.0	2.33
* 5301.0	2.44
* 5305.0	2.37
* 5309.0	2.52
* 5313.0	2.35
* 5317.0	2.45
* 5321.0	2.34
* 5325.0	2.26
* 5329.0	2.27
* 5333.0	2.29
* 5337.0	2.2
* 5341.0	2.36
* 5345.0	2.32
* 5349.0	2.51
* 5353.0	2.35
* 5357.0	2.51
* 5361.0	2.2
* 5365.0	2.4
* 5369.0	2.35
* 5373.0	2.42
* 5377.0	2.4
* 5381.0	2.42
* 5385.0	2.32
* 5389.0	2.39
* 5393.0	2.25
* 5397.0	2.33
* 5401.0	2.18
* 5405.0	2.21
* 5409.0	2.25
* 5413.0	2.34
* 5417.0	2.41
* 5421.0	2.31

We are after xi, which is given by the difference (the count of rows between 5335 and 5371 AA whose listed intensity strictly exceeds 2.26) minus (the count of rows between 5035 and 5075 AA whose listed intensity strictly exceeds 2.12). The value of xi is 3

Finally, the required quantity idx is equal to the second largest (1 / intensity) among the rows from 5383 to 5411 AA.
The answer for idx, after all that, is 0.45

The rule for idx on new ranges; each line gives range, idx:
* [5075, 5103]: 0.47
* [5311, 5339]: 0.44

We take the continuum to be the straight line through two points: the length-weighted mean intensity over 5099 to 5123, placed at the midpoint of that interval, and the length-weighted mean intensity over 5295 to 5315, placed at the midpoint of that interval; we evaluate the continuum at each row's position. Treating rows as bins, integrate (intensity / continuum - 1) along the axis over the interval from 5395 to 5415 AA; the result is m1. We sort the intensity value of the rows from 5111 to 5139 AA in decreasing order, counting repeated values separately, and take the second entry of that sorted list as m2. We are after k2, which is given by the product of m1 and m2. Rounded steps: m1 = -2.1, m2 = 2.12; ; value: -4.5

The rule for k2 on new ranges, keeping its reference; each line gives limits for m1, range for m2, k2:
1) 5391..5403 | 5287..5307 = -3.1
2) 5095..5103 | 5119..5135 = 0.8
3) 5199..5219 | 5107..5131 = -3.7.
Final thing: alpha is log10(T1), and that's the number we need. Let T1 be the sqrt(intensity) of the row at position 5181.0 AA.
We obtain 0.12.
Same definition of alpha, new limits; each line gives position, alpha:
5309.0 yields 0.20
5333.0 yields 0.18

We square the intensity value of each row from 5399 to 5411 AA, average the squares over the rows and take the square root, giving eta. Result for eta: 2.21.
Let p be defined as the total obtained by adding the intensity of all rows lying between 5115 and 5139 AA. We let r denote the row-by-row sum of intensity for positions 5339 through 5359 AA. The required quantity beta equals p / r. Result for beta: 1.0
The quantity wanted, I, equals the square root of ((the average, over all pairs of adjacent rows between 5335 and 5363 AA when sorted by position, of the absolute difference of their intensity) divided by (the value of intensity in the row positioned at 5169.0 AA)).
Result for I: 0.32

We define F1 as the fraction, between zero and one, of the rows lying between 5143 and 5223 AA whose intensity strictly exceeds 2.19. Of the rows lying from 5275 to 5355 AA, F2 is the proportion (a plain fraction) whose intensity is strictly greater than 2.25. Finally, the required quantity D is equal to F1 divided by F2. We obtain 0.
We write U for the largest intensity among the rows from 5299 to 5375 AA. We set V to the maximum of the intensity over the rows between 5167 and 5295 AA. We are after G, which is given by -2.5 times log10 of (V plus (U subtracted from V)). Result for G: -0.98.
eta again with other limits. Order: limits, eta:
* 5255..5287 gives 2.20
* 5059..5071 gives 2.22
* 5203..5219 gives 2.10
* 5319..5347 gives 2.29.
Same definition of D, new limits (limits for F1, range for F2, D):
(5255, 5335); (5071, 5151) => 17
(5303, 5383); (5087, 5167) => 20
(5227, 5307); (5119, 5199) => 14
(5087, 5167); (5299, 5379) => 0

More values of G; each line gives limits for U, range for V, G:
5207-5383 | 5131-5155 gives -0.60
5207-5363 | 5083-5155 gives -0.76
